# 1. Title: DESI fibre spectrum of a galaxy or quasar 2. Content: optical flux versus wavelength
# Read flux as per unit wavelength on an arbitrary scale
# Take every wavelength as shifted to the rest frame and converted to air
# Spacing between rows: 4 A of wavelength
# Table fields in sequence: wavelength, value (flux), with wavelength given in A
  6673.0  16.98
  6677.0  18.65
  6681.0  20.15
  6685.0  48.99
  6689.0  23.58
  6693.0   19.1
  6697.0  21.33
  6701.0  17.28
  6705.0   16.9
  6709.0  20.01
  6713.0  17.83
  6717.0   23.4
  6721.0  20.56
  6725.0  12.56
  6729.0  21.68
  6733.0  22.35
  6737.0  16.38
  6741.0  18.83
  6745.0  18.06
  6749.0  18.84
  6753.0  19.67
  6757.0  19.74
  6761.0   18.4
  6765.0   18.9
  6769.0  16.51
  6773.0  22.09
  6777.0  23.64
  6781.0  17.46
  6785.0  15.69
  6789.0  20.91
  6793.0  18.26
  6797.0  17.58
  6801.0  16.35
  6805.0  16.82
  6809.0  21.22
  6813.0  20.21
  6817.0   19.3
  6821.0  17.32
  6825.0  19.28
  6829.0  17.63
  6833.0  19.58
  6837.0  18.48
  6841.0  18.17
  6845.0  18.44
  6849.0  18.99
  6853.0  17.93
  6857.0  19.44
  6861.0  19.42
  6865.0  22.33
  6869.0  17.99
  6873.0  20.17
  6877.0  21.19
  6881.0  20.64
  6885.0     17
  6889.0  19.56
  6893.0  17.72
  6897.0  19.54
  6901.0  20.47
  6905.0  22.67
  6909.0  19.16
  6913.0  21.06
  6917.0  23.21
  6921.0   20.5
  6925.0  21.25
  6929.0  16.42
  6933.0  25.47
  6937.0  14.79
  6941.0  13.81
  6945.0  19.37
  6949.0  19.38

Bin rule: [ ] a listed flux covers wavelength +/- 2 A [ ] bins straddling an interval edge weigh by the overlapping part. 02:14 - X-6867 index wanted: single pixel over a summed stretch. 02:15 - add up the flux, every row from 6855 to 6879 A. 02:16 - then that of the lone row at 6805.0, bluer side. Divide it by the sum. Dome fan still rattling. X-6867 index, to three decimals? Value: 0.140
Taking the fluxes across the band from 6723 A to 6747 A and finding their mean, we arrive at 18.3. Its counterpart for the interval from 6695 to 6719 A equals 19.5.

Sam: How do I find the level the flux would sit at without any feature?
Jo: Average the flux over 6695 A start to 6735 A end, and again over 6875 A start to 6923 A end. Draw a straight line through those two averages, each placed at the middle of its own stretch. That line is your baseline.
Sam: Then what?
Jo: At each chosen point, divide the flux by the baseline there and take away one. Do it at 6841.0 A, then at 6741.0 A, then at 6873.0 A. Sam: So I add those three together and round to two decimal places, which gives -0.12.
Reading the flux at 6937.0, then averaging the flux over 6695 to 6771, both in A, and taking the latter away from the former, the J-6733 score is -4.1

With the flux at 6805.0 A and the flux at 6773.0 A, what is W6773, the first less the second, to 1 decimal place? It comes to -5.3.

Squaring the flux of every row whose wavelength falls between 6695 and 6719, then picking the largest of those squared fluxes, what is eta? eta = 548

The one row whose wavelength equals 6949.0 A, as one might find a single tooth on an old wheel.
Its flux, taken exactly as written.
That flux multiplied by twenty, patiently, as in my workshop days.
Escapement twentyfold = 388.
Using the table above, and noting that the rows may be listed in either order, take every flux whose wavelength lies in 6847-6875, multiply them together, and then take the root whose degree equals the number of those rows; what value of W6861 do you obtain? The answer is 19.4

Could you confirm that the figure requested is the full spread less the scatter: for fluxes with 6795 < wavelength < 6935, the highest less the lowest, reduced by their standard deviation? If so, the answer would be 7.1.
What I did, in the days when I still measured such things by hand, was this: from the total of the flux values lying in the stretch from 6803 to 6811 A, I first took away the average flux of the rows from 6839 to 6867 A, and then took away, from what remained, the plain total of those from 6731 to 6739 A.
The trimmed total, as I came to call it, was -20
